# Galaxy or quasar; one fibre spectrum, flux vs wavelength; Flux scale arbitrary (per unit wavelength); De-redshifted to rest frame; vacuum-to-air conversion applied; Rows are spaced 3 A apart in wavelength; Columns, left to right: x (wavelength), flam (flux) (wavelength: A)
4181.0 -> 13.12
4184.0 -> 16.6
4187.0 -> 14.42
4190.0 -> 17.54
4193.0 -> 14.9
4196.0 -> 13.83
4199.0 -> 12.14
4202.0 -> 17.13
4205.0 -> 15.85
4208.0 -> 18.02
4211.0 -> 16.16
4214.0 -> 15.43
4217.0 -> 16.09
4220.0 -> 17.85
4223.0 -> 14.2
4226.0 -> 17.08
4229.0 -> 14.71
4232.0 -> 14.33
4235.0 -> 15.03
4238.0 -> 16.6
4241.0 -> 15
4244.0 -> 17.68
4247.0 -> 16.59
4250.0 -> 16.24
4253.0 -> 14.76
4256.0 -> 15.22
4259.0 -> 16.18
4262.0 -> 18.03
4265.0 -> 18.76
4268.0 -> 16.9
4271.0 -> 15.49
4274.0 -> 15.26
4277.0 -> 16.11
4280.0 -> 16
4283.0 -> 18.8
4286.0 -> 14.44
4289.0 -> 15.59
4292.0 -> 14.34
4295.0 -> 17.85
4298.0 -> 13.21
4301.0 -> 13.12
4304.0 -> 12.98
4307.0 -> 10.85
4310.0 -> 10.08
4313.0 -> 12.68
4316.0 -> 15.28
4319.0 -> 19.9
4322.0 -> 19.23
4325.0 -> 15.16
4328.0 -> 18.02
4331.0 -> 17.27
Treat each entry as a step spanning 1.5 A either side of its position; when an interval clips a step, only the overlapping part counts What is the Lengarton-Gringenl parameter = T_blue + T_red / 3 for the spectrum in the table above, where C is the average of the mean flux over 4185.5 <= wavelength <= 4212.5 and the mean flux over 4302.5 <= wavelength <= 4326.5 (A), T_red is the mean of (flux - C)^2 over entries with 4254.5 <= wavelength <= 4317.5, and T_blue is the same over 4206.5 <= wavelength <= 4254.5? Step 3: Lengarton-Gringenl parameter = 4.2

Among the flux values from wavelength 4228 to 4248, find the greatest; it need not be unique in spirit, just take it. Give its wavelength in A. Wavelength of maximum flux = 4244.0 A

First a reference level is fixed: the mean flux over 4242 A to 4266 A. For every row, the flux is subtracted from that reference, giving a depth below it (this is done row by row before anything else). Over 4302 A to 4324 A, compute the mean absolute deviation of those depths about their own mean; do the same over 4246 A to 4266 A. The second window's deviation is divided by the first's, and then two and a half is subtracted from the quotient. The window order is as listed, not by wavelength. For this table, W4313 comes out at -2.2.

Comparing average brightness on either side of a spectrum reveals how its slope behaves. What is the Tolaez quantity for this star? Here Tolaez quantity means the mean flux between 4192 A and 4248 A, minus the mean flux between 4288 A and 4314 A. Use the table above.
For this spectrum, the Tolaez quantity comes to 2.3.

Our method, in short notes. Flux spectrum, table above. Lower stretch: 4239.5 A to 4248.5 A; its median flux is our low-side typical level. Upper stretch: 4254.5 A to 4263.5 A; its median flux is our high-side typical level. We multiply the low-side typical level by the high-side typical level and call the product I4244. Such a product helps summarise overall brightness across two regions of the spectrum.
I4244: 268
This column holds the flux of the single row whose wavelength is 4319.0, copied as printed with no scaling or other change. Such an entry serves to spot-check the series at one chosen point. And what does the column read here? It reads 19.9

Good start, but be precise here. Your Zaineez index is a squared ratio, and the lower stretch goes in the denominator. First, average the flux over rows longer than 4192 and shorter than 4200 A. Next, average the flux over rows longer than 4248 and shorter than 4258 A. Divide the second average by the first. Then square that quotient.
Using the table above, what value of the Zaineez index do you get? 1.3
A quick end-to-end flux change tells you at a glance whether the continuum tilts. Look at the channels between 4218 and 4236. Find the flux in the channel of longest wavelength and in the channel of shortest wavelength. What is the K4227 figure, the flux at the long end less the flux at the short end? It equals -3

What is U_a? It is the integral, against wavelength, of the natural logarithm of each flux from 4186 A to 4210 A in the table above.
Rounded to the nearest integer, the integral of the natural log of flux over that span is 66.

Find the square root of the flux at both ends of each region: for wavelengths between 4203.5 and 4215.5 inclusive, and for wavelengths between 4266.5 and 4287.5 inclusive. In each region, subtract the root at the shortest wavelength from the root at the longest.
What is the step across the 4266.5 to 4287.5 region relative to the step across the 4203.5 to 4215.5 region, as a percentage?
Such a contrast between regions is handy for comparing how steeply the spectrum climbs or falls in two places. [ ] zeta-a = 586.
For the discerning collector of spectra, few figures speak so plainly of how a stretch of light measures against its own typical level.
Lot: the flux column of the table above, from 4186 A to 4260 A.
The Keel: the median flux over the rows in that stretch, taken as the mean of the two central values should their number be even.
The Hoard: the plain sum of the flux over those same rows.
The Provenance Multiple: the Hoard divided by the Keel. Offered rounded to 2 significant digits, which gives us 25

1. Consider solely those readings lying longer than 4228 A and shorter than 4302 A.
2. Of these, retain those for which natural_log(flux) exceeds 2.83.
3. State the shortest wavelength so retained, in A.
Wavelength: 4244.0 A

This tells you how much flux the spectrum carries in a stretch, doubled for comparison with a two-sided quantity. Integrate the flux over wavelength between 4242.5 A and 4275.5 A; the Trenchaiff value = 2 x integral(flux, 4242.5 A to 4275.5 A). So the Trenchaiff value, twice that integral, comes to 1087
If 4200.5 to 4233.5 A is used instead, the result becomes 1061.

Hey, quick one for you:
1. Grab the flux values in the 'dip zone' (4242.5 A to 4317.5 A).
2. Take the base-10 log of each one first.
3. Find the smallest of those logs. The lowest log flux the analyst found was 1.00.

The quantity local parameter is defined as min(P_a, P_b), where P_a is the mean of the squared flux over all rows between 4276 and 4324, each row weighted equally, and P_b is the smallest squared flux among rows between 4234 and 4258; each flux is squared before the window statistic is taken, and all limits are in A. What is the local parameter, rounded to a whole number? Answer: 218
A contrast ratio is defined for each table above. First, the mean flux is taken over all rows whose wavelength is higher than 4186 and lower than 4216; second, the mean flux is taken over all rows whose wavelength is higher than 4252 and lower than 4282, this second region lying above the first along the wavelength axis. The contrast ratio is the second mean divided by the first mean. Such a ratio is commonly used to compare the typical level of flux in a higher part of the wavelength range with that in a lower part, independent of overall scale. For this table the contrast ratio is 1.05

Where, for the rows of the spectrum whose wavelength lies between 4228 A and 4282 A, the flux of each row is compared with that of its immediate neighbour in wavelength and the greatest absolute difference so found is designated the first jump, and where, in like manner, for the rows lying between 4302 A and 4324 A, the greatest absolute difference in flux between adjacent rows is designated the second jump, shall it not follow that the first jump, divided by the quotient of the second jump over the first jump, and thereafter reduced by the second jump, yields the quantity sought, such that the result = -3.1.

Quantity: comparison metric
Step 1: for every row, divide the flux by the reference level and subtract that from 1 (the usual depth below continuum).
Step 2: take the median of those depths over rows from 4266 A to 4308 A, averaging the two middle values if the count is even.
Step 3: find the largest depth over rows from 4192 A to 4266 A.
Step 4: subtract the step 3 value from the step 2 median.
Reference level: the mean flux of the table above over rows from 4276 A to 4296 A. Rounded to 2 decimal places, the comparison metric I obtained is -0.20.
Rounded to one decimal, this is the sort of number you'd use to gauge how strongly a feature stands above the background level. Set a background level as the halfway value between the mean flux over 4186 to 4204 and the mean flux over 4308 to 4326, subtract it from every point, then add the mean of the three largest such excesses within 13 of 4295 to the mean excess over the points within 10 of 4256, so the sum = 3.6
